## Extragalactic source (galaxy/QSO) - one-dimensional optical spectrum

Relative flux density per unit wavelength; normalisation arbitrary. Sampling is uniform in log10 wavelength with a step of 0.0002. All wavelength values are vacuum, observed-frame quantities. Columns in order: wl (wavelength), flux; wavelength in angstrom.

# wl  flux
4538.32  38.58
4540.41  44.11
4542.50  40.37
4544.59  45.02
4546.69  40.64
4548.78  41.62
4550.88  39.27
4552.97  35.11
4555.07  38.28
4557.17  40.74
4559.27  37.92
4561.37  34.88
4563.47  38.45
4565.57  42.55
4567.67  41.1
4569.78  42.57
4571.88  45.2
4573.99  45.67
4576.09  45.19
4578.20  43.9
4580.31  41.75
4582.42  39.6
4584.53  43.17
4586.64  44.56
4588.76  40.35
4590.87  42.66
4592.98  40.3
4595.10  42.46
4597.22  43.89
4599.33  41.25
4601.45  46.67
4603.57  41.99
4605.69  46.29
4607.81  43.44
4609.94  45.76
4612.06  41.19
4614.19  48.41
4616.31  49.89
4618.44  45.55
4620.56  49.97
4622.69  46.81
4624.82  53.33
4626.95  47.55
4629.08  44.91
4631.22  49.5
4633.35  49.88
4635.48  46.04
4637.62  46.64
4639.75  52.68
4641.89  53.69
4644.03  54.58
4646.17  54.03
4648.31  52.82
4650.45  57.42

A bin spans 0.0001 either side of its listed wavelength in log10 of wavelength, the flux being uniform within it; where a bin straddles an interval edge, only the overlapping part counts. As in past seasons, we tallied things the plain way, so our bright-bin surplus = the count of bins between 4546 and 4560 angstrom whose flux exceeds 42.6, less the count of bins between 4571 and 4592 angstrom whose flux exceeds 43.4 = -5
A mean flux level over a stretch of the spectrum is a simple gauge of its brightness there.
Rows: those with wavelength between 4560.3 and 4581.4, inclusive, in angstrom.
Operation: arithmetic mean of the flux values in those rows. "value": 42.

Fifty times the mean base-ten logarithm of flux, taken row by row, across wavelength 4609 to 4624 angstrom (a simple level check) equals 83.5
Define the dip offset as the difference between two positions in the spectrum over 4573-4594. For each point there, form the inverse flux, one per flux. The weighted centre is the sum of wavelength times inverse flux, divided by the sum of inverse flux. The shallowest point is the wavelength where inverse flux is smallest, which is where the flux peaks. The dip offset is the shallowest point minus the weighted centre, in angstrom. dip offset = -9.7 angstrom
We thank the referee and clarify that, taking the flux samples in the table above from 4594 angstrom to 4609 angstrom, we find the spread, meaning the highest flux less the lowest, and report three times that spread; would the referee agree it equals 16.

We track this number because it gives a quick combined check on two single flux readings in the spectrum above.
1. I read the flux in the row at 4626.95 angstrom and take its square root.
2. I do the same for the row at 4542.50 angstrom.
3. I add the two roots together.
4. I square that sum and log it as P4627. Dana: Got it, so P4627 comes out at 176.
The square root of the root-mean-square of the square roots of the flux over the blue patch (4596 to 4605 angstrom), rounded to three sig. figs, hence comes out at 2.57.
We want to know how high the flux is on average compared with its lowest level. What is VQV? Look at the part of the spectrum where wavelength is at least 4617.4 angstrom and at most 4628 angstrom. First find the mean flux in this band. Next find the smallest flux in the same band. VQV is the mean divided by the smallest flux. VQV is 1.07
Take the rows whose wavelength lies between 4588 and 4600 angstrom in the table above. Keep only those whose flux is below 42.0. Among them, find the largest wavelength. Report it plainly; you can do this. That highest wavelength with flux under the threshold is 4599.33 angstrom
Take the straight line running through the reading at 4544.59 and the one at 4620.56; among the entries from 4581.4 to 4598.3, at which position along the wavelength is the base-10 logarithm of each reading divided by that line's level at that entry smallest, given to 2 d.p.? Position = 4582.42 angstrom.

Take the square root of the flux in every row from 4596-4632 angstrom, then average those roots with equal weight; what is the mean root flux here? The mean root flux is 6.8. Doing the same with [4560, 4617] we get 6.6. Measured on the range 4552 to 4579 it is 6.4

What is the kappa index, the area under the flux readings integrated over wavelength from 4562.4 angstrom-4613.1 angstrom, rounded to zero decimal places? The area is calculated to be 2176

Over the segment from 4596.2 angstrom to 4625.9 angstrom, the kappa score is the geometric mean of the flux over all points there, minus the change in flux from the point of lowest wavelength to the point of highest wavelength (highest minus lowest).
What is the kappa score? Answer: 36.5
